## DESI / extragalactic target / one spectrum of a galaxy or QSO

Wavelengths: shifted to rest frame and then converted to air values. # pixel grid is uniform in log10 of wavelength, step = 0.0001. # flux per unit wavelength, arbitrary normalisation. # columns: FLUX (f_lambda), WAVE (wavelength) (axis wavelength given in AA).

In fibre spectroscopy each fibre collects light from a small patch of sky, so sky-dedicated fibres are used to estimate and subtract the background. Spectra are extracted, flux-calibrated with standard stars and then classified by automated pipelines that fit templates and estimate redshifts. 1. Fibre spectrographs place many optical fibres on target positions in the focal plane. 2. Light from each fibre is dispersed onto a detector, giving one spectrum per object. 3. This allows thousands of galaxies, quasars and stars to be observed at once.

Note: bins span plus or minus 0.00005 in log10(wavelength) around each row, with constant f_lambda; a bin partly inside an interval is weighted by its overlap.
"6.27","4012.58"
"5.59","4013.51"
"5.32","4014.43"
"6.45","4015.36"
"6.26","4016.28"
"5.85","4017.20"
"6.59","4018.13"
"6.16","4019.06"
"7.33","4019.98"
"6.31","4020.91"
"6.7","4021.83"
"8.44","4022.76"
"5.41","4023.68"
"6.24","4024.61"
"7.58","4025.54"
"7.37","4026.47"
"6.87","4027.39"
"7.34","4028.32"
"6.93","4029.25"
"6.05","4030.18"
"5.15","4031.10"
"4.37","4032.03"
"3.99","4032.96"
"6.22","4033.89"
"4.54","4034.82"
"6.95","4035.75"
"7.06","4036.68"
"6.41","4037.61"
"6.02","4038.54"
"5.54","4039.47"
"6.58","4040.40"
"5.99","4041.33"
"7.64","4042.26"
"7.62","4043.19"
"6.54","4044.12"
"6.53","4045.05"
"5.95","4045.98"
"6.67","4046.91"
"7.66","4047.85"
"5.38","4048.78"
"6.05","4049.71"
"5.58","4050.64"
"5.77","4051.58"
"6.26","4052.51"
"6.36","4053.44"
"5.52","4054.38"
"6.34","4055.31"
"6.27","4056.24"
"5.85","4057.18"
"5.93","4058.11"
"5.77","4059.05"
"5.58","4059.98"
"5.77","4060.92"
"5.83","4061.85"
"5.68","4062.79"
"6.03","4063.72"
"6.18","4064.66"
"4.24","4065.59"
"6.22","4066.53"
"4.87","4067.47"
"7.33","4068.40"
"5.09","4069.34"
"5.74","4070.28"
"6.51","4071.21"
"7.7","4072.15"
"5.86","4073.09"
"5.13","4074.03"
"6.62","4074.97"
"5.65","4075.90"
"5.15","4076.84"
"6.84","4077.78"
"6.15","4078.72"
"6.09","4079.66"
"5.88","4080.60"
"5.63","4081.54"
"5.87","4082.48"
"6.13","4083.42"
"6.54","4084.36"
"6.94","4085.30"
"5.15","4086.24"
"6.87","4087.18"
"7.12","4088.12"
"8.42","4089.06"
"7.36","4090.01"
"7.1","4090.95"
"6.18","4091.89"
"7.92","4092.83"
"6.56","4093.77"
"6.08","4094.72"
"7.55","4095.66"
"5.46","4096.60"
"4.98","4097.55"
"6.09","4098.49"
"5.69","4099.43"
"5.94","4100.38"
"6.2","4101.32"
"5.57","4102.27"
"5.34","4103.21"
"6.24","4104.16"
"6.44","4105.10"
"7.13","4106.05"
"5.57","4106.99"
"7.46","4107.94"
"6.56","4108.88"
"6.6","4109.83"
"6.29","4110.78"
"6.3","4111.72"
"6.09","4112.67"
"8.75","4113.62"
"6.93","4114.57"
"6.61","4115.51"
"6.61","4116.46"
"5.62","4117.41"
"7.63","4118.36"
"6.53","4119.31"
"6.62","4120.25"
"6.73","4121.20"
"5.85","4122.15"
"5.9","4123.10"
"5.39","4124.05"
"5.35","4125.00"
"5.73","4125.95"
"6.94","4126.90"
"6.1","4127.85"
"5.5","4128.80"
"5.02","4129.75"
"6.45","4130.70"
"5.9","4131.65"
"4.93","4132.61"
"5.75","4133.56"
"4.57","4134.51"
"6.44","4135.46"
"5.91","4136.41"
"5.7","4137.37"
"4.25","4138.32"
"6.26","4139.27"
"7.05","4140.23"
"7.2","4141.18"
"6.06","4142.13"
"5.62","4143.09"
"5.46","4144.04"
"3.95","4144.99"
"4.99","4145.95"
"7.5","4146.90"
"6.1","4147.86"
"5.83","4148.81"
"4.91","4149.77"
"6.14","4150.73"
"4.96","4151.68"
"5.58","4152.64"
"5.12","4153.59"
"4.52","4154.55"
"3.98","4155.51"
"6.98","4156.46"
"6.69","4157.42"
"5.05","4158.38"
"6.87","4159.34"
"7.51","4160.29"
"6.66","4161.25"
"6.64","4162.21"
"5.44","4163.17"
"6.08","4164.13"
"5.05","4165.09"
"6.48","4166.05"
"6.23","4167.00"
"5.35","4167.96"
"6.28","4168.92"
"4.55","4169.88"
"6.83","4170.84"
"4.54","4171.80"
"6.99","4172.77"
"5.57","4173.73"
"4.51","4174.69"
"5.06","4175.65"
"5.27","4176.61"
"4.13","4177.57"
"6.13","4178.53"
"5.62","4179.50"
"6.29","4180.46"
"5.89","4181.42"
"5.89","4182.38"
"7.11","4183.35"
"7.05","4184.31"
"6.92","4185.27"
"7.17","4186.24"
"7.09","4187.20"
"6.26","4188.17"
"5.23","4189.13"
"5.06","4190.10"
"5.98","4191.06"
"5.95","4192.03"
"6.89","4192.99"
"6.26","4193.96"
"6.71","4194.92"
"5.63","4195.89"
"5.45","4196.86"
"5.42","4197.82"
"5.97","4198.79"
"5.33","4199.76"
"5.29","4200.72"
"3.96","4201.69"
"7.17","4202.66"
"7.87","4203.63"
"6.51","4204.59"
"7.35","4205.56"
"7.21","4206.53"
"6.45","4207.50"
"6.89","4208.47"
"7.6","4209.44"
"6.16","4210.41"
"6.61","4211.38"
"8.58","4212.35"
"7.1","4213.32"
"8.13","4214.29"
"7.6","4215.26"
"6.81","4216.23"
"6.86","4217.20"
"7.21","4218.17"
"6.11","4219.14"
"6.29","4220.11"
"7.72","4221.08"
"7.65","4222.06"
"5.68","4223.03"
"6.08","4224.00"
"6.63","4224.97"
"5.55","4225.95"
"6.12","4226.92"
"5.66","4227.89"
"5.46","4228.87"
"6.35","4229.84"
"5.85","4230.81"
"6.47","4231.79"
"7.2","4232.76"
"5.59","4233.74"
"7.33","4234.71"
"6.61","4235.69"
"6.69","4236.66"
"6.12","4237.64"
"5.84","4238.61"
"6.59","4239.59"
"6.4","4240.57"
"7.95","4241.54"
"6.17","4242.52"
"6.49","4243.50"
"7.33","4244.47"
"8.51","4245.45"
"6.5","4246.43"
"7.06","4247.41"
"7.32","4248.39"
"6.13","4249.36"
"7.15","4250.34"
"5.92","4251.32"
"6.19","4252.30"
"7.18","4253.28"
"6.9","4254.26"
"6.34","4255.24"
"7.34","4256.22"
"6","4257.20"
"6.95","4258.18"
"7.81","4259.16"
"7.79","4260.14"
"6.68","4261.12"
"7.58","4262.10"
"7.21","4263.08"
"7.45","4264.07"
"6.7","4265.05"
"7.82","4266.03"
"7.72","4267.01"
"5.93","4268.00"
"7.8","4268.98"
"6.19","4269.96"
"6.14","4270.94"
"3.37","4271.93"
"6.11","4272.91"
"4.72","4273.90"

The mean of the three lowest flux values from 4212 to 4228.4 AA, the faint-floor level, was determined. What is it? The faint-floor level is 5.6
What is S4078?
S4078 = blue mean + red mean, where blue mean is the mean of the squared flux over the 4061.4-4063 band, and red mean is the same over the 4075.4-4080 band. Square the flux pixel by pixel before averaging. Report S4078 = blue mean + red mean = 69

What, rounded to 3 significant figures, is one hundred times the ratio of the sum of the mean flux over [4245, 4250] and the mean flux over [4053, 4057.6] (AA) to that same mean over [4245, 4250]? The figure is 185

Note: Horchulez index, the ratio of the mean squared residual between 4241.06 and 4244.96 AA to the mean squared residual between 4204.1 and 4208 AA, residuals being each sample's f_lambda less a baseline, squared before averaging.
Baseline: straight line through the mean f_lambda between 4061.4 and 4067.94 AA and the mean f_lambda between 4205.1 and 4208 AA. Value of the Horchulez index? 4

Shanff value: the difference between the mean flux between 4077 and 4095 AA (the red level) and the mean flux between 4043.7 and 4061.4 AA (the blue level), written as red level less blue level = 0.5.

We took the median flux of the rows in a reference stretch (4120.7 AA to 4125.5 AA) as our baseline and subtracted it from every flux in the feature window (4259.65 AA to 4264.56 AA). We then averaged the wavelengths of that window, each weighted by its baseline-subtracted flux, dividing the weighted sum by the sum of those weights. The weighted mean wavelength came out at 4262.1 AA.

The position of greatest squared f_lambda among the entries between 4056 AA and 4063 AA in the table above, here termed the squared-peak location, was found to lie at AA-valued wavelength 4056.24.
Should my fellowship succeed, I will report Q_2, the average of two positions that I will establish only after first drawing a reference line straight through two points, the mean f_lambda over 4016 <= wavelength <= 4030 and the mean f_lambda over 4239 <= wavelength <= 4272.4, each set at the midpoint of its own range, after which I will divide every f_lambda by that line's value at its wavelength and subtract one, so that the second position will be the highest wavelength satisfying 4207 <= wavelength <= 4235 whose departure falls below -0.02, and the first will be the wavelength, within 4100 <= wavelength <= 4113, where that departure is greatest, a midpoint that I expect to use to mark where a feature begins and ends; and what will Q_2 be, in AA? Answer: 4170.8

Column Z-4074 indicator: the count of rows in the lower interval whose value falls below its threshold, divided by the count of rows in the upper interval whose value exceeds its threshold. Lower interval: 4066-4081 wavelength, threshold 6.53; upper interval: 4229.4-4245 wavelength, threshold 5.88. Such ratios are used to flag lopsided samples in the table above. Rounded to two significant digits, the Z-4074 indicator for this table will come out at 0.92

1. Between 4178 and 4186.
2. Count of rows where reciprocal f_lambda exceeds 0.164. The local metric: 3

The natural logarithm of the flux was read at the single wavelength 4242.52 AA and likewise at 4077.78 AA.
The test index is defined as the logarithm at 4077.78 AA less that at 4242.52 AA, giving 0.10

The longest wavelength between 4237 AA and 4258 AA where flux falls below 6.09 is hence 4257.20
